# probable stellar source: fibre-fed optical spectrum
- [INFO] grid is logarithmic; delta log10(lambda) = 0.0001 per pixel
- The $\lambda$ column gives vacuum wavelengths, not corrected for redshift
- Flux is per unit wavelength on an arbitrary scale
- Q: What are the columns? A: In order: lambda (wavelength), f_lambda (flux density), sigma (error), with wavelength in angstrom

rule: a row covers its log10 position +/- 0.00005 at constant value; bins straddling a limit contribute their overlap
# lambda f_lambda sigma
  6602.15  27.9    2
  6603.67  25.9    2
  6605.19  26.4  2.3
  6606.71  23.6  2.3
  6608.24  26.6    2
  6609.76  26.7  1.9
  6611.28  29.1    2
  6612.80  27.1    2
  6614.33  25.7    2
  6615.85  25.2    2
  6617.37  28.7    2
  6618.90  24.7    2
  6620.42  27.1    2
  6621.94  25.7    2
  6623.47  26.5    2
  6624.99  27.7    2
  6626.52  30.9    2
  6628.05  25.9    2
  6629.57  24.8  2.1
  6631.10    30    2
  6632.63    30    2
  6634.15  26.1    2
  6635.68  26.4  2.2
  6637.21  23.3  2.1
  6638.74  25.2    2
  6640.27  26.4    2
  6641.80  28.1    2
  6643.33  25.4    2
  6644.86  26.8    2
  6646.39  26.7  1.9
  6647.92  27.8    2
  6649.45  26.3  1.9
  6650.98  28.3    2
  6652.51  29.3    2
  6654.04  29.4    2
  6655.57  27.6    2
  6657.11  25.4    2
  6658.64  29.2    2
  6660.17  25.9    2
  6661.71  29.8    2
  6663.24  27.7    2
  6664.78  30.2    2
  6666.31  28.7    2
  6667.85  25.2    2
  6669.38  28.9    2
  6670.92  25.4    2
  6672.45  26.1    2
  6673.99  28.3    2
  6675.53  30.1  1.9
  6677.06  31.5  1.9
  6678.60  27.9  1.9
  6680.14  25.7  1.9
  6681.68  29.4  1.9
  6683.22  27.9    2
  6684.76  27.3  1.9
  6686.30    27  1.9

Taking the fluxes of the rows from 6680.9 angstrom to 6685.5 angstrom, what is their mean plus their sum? 113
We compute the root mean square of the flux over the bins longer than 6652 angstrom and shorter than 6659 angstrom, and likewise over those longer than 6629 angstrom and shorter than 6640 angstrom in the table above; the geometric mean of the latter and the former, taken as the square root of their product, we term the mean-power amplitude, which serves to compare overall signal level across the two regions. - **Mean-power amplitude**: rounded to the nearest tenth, 27.4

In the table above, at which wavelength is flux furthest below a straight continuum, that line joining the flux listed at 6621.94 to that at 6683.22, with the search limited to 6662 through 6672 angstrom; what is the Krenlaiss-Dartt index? 6667.85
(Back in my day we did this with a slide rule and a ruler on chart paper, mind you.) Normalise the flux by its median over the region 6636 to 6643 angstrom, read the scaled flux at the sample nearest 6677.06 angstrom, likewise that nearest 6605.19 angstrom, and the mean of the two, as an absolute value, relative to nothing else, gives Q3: 1.12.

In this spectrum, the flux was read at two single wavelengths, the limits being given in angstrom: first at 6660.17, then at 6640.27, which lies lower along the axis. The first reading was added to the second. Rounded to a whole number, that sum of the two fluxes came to 52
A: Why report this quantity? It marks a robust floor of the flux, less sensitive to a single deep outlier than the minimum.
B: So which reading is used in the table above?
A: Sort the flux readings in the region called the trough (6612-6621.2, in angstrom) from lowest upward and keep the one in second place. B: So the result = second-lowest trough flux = 25.2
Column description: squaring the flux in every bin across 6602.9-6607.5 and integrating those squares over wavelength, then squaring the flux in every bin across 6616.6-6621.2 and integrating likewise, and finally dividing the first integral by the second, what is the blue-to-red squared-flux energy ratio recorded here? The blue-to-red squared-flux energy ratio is 0.89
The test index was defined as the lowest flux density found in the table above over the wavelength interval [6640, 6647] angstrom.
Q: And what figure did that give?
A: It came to 25.4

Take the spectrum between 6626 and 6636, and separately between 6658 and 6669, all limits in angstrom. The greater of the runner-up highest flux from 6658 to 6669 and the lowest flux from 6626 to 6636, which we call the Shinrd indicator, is 29.8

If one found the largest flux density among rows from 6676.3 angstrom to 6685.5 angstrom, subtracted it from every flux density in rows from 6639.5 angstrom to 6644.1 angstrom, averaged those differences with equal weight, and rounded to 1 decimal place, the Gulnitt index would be -4.9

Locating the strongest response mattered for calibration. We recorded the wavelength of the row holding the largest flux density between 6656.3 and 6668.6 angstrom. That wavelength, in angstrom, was 6664.78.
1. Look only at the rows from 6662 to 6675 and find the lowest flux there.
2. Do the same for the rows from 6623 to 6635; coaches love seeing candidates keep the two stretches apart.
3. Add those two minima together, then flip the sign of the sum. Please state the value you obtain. -50.0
